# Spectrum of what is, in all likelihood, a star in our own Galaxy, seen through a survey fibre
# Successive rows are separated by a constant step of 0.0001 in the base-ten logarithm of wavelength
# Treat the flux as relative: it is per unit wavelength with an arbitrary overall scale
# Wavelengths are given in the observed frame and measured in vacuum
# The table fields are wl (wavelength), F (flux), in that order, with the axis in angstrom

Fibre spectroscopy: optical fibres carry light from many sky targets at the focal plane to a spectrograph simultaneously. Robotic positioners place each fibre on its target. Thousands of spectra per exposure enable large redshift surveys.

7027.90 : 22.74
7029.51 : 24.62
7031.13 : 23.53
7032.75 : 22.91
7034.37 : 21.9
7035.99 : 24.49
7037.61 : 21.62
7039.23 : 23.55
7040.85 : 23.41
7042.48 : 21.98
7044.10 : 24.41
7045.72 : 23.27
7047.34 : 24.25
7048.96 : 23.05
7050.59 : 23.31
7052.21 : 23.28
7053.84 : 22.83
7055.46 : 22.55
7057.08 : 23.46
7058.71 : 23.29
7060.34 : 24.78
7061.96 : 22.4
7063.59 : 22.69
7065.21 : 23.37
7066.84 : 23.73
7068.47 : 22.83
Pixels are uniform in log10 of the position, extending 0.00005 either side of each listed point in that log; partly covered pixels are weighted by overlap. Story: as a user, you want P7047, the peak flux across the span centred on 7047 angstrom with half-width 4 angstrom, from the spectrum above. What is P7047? 24.41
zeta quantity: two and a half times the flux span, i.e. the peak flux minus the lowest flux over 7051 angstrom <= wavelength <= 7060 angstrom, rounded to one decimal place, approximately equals 2.3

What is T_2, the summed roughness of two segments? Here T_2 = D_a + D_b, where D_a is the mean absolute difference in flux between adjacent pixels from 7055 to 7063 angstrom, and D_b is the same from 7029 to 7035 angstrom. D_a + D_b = 2.1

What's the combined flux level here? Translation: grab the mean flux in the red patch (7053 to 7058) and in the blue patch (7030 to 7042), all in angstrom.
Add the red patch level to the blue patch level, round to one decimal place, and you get 46.0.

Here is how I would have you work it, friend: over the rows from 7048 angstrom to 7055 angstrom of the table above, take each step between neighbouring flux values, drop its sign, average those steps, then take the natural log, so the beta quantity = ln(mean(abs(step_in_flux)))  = -1.4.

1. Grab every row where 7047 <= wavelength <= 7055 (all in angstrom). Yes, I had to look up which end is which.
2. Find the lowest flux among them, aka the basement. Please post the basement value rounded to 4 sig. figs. 22.83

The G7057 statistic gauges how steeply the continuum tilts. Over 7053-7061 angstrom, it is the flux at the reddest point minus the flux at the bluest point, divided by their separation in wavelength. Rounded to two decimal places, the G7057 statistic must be 0.30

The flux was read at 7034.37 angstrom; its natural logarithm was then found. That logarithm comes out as 3.09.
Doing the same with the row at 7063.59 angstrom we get 3.12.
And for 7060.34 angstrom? 3.21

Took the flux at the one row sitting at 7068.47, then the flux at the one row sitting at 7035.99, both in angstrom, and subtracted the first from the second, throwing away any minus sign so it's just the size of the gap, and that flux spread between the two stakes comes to 1.7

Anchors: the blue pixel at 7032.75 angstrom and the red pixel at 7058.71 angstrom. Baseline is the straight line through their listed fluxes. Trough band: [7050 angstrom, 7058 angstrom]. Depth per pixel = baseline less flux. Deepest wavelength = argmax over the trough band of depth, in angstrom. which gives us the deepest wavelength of 7055.46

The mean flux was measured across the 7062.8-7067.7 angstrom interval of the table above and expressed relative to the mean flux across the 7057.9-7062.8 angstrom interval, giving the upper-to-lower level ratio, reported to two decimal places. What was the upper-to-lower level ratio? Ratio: 0.99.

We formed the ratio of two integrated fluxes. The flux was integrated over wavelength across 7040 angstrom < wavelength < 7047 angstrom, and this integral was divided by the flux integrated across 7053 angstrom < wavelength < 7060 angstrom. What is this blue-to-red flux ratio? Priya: 1.01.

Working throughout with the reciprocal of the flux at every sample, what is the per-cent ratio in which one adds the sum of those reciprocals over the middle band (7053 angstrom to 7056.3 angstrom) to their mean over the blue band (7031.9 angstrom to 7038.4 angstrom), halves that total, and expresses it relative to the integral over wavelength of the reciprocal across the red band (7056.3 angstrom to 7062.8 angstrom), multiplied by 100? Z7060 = 24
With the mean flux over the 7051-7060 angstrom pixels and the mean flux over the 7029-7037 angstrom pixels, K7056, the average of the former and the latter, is 23.3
